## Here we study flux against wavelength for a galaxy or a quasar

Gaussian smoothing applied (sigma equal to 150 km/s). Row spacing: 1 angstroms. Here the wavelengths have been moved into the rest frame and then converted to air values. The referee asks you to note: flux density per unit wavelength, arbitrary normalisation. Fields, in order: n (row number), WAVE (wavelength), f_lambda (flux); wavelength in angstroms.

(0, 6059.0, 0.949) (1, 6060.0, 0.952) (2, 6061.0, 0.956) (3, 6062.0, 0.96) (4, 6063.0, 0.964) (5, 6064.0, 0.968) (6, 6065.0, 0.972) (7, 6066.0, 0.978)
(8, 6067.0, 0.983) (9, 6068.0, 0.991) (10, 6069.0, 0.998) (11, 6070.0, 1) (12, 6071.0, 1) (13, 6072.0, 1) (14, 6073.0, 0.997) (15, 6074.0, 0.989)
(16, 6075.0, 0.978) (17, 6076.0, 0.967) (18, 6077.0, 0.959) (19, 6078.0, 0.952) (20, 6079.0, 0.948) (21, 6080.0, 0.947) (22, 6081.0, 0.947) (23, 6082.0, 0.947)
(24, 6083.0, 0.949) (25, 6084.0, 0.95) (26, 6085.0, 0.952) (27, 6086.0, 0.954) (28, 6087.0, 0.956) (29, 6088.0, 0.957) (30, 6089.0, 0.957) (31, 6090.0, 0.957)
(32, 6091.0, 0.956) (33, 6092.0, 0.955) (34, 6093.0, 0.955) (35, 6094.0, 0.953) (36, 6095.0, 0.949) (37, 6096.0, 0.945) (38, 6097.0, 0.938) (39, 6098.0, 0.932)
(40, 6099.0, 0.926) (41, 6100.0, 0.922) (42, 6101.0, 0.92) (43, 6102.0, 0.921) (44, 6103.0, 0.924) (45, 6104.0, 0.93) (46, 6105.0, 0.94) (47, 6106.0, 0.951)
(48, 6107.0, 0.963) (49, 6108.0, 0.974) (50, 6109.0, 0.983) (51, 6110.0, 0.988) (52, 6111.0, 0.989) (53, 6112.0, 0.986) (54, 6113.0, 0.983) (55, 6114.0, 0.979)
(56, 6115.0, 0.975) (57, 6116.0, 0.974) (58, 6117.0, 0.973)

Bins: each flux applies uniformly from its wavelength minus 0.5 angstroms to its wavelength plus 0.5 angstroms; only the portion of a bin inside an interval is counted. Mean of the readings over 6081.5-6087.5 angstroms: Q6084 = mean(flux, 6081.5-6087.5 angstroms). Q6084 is 0.951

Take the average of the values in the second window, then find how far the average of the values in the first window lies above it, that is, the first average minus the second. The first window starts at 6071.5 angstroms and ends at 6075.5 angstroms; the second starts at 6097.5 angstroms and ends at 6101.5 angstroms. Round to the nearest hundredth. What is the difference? 0.07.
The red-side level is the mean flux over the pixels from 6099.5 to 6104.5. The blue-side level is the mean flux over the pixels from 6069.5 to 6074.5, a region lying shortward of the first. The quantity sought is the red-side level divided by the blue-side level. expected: 0.93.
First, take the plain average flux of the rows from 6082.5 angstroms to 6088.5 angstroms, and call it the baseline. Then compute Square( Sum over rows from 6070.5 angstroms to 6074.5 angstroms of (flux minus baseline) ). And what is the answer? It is 0.030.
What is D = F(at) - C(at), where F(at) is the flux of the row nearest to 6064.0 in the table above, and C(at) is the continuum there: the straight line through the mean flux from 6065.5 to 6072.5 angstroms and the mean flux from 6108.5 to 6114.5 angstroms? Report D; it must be -0.026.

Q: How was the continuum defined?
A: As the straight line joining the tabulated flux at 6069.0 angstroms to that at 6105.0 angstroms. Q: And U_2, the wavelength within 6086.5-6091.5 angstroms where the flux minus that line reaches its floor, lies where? 6087.0 angstroms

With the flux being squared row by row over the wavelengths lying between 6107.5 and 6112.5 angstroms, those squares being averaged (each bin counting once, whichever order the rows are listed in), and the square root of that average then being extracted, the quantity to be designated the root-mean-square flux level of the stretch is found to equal 0.984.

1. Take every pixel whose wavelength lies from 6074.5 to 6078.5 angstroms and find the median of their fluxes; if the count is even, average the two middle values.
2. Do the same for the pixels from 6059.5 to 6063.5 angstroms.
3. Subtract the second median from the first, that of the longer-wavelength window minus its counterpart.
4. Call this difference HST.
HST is 0.005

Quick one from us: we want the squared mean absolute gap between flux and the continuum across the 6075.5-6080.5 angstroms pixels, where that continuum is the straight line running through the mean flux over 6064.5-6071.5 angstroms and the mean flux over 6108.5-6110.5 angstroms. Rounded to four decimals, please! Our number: 0.0011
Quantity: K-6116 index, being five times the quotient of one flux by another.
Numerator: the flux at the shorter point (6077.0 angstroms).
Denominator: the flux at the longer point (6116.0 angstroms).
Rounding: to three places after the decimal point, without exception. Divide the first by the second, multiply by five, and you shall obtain 4.923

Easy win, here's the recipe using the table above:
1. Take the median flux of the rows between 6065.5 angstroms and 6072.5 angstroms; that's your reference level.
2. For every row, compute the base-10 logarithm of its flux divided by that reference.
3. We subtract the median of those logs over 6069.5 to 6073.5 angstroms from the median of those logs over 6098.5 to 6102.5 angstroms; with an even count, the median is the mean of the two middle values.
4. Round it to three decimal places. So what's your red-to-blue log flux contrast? -0.036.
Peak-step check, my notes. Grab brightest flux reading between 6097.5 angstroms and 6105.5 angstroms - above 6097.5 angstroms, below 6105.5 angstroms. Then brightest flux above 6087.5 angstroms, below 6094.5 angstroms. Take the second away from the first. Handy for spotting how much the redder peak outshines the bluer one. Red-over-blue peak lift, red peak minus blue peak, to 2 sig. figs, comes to -0.017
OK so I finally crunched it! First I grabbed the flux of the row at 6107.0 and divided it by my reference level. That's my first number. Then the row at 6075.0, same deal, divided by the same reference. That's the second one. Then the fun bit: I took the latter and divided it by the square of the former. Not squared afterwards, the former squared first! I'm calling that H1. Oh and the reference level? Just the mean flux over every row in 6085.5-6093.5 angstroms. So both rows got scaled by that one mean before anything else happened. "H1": 1.01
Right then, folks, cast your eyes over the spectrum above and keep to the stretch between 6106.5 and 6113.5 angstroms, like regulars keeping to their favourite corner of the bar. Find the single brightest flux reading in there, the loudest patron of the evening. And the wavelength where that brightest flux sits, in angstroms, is 6111.0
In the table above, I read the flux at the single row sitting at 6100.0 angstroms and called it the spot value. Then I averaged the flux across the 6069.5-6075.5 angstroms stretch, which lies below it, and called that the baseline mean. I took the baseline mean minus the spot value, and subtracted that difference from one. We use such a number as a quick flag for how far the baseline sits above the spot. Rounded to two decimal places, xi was 0.93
